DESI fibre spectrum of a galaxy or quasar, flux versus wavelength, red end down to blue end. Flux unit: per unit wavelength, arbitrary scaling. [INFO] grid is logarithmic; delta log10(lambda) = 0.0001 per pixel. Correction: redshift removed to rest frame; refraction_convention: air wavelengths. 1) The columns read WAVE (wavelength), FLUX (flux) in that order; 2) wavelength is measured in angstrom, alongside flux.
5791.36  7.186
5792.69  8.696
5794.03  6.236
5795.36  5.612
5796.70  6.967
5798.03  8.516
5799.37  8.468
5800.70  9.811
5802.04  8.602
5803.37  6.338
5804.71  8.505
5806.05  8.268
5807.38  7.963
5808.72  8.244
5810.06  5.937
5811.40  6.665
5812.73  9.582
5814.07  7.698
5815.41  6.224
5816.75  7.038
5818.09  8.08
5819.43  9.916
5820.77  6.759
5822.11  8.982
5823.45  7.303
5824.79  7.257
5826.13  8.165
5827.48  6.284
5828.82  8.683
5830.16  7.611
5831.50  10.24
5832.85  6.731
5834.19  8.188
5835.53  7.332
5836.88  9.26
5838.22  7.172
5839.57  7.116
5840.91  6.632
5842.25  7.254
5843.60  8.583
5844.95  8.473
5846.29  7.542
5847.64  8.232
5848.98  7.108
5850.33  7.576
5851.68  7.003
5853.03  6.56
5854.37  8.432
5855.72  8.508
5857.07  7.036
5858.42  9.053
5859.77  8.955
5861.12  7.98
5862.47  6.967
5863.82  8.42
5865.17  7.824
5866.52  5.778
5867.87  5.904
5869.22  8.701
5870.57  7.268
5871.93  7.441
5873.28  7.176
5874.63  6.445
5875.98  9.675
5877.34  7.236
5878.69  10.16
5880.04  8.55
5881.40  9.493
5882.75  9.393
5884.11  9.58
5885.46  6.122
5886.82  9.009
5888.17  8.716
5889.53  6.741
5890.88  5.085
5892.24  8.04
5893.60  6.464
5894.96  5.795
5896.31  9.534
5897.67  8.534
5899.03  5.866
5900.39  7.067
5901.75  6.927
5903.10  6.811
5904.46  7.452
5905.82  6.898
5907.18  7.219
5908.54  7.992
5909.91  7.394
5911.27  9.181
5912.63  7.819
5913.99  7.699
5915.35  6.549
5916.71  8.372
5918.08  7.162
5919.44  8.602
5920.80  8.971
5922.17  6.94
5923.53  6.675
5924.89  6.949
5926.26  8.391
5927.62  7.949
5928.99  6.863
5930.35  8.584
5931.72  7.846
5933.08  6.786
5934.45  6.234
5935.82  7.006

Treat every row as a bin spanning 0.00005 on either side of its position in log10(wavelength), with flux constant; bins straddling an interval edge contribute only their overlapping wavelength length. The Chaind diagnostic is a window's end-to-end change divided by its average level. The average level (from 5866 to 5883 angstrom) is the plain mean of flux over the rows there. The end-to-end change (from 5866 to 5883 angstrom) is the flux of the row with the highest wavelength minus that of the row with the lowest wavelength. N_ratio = 0.46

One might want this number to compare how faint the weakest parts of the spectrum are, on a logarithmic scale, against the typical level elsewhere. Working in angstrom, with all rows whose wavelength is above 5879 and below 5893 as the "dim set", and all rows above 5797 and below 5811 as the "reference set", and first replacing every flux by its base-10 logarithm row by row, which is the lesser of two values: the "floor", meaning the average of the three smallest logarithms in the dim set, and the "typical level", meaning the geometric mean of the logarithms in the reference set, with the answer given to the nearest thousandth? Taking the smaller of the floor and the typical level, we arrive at 0.774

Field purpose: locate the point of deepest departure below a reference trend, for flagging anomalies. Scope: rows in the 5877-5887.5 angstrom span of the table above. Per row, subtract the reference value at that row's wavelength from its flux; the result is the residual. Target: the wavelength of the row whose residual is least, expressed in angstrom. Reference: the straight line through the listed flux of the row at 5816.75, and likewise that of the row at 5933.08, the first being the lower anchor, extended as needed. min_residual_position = 5885.46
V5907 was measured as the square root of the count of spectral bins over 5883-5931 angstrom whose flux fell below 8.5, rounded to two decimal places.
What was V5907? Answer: 5.10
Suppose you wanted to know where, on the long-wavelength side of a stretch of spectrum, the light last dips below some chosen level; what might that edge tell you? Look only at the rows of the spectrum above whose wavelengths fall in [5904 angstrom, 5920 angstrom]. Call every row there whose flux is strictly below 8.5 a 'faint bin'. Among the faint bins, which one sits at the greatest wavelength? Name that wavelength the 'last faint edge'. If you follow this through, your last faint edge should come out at 5918.08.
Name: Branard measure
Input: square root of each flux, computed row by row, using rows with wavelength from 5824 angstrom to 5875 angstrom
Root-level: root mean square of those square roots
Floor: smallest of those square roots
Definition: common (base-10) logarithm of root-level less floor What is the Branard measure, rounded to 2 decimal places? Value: -0.44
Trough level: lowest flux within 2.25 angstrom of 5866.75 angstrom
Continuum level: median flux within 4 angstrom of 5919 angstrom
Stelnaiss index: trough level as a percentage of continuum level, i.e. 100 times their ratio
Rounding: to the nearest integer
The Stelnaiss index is 74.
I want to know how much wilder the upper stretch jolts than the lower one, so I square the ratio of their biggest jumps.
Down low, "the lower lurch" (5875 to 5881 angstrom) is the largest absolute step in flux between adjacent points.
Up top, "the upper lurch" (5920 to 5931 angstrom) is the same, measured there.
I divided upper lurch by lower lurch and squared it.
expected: 0.48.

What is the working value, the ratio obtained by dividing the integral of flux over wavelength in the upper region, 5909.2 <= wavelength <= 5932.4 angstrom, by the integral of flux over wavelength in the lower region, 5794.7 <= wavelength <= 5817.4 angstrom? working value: 1.03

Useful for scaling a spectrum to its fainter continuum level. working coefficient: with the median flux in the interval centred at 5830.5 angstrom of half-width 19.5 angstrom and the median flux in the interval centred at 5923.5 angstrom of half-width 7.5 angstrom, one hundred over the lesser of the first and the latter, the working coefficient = 13.3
